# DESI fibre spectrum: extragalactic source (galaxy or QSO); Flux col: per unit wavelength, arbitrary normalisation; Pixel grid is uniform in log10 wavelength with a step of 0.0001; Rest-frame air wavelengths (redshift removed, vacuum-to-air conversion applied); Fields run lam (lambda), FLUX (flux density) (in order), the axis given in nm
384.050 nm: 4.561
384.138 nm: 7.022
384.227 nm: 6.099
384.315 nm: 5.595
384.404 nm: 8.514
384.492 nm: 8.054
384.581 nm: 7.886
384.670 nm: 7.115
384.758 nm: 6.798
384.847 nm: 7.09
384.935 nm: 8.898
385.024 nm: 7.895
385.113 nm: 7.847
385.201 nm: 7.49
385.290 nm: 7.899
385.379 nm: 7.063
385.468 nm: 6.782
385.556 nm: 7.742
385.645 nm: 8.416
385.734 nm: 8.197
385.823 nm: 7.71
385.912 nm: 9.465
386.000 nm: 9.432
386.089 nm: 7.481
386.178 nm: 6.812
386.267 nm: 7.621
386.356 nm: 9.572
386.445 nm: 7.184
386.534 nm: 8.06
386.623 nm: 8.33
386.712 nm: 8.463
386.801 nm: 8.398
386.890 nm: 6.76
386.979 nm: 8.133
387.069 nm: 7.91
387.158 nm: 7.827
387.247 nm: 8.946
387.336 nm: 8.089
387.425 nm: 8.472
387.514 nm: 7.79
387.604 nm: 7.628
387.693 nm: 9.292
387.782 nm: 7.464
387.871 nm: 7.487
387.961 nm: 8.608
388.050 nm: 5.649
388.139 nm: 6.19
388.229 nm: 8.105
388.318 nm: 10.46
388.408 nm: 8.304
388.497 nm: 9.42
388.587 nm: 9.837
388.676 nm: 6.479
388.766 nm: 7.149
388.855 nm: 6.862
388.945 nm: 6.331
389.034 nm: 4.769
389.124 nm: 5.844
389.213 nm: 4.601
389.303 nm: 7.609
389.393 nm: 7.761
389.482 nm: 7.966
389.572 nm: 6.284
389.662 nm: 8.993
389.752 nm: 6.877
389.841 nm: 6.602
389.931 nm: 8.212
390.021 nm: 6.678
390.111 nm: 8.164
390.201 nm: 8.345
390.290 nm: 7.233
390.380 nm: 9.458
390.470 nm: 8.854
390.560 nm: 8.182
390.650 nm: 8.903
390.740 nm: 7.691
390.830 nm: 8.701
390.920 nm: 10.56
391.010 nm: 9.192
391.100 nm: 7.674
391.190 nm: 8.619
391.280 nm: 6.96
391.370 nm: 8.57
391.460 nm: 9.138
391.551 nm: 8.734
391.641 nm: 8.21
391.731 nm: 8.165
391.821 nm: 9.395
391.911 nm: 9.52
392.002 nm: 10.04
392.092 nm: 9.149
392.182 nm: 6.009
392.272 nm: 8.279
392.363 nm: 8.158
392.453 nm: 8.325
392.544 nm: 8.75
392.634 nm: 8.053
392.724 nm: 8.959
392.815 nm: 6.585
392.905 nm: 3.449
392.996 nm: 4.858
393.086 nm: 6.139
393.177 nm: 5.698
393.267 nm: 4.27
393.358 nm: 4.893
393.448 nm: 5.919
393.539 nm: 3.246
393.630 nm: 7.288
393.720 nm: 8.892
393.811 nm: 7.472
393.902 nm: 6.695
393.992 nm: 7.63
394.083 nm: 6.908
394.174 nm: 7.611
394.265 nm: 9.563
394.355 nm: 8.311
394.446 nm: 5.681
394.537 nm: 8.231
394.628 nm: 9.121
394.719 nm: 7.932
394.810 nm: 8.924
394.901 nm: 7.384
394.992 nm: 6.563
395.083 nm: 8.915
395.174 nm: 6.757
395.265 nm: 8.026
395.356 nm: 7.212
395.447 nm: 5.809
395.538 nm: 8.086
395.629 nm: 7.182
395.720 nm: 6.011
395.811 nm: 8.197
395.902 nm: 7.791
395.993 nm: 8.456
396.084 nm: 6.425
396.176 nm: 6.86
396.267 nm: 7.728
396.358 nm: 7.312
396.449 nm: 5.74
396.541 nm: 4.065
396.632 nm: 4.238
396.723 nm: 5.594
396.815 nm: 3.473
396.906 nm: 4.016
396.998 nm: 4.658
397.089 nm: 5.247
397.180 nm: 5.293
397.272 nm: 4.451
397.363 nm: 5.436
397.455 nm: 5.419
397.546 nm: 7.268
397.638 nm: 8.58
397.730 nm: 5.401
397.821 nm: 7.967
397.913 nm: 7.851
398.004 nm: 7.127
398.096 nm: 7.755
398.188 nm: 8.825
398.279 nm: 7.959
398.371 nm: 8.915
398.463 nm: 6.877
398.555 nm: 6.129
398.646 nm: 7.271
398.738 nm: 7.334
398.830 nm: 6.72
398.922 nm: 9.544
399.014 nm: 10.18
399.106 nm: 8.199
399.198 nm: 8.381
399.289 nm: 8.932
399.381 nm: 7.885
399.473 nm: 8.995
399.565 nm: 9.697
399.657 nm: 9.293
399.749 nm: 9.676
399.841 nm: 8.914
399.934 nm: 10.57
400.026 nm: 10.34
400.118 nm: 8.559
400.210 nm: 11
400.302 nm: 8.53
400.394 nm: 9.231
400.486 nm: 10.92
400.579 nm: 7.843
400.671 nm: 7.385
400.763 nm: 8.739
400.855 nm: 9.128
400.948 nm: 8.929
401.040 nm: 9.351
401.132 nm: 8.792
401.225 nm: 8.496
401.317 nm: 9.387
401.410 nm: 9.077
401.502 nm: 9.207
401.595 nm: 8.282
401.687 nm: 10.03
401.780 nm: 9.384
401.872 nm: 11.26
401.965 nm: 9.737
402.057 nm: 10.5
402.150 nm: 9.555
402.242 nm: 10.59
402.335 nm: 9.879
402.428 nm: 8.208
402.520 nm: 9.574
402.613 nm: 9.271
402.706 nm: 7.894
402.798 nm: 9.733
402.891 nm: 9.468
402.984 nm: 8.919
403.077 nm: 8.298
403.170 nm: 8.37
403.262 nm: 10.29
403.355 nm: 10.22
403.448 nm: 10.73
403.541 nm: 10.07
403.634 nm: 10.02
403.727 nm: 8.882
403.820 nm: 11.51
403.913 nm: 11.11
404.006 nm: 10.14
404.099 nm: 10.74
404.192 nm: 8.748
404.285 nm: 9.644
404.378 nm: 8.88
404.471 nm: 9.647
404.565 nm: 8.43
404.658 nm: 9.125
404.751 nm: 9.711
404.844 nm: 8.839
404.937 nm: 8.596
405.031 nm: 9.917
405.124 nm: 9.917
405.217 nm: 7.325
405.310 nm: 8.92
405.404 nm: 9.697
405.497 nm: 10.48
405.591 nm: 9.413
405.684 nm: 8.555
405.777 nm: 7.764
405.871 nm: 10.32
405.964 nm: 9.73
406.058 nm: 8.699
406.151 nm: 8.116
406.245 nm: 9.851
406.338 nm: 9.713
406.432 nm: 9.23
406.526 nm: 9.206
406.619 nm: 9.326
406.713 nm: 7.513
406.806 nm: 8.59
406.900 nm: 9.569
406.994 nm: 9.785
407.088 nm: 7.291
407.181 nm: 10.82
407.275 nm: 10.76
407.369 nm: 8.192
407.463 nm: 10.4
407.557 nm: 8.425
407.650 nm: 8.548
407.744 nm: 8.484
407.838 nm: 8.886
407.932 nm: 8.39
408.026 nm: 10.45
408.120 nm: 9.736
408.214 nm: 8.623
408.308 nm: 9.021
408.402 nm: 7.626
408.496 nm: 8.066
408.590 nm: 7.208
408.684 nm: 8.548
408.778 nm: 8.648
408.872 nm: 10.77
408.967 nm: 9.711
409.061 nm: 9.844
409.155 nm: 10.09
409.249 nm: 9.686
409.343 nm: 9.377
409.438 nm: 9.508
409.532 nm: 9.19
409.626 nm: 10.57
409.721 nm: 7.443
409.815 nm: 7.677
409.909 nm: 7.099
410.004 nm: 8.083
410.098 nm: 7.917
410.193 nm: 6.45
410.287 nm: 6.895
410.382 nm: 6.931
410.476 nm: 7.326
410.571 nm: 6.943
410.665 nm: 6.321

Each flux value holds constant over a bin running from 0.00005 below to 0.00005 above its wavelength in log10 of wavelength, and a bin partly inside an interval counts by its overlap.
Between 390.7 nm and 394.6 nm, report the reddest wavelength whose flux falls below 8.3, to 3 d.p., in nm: 394.537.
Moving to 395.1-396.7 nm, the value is 396.632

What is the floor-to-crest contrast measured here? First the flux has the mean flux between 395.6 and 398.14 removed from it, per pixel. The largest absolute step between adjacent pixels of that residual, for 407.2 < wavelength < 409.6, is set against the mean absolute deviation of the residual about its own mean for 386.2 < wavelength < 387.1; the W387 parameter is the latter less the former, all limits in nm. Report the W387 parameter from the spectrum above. -2.0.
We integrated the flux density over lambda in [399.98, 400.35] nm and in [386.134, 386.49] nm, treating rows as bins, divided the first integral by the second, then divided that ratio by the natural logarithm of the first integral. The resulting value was 1.01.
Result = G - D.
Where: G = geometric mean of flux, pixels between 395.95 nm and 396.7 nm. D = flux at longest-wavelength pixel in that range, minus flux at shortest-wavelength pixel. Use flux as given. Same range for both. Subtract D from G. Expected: 10.4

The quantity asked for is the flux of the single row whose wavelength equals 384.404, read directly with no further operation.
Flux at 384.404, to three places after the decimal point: 8.514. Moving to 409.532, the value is 9.190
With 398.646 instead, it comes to 7.271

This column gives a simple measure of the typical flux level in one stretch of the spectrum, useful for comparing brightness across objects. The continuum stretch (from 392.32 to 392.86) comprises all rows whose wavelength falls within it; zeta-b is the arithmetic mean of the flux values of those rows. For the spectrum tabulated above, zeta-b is 8.14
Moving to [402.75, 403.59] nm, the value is 9.57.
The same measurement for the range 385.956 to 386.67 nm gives 8.06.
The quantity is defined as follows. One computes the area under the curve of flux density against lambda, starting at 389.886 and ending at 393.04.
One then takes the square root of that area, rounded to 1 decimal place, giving 5.1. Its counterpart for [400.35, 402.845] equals 4.8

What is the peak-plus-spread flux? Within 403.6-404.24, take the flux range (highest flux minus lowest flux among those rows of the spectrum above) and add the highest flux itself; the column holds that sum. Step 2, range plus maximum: 14.3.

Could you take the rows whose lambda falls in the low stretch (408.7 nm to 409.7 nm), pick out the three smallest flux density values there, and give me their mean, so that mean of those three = 9.1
